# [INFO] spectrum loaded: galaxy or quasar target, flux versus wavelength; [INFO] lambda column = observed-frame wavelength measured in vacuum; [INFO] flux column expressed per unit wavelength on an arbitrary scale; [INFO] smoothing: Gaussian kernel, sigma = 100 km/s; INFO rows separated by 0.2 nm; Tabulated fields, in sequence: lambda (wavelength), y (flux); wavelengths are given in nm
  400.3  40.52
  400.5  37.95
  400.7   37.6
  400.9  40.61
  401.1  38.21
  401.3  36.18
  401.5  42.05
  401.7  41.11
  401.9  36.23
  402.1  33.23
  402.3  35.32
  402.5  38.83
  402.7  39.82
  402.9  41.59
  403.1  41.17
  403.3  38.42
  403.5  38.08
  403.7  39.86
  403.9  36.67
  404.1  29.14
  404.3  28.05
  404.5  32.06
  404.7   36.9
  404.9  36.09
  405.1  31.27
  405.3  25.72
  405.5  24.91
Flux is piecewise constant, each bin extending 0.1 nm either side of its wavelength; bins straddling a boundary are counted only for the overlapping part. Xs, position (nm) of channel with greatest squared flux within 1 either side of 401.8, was 401.5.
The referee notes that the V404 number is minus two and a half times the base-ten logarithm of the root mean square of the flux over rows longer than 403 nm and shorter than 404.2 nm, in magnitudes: -3.93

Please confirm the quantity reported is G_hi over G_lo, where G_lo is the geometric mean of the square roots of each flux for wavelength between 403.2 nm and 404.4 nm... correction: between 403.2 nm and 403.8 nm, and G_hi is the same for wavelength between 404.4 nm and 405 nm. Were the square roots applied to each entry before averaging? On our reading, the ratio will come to 0.949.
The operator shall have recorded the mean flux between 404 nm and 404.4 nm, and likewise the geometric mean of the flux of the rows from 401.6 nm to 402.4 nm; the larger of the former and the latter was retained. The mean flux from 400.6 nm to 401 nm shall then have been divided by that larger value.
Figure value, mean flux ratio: 1.075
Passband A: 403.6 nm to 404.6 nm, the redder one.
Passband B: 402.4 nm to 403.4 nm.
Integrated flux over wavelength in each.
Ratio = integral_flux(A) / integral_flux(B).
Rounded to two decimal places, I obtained 0.83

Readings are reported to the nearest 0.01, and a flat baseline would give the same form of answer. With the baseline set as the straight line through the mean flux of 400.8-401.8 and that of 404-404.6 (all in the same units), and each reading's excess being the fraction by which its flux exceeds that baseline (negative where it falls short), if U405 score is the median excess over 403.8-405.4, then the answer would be 0.13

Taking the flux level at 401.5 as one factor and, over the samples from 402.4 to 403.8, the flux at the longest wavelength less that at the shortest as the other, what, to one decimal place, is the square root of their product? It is 6.6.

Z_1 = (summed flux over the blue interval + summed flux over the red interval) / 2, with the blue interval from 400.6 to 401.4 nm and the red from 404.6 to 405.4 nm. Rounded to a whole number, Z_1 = 141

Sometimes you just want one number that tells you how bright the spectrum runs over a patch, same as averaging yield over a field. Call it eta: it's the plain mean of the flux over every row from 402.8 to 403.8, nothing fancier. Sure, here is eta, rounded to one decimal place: 39.8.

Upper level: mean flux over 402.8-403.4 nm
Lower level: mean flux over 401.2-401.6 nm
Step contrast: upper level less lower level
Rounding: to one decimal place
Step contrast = 1.3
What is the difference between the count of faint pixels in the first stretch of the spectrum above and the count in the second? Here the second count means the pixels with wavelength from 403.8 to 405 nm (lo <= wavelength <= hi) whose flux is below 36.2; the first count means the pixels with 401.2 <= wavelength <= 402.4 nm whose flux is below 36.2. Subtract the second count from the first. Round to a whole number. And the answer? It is -1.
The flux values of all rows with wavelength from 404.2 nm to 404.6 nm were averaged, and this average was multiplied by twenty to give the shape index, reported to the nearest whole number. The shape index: 601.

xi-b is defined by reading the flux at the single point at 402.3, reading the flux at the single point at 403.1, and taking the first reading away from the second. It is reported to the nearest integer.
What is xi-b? 6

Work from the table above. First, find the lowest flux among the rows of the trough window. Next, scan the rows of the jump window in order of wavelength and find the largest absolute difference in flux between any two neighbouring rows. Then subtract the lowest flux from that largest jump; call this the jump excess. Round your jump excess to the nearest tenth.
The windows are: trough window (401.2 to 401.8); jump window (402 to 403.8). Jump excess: -32.7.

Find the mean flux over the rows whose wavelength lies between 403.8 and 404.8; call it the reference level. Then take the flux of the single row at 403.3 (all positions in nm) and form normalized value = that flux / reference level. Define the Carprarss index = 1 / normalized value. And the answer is 0.85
